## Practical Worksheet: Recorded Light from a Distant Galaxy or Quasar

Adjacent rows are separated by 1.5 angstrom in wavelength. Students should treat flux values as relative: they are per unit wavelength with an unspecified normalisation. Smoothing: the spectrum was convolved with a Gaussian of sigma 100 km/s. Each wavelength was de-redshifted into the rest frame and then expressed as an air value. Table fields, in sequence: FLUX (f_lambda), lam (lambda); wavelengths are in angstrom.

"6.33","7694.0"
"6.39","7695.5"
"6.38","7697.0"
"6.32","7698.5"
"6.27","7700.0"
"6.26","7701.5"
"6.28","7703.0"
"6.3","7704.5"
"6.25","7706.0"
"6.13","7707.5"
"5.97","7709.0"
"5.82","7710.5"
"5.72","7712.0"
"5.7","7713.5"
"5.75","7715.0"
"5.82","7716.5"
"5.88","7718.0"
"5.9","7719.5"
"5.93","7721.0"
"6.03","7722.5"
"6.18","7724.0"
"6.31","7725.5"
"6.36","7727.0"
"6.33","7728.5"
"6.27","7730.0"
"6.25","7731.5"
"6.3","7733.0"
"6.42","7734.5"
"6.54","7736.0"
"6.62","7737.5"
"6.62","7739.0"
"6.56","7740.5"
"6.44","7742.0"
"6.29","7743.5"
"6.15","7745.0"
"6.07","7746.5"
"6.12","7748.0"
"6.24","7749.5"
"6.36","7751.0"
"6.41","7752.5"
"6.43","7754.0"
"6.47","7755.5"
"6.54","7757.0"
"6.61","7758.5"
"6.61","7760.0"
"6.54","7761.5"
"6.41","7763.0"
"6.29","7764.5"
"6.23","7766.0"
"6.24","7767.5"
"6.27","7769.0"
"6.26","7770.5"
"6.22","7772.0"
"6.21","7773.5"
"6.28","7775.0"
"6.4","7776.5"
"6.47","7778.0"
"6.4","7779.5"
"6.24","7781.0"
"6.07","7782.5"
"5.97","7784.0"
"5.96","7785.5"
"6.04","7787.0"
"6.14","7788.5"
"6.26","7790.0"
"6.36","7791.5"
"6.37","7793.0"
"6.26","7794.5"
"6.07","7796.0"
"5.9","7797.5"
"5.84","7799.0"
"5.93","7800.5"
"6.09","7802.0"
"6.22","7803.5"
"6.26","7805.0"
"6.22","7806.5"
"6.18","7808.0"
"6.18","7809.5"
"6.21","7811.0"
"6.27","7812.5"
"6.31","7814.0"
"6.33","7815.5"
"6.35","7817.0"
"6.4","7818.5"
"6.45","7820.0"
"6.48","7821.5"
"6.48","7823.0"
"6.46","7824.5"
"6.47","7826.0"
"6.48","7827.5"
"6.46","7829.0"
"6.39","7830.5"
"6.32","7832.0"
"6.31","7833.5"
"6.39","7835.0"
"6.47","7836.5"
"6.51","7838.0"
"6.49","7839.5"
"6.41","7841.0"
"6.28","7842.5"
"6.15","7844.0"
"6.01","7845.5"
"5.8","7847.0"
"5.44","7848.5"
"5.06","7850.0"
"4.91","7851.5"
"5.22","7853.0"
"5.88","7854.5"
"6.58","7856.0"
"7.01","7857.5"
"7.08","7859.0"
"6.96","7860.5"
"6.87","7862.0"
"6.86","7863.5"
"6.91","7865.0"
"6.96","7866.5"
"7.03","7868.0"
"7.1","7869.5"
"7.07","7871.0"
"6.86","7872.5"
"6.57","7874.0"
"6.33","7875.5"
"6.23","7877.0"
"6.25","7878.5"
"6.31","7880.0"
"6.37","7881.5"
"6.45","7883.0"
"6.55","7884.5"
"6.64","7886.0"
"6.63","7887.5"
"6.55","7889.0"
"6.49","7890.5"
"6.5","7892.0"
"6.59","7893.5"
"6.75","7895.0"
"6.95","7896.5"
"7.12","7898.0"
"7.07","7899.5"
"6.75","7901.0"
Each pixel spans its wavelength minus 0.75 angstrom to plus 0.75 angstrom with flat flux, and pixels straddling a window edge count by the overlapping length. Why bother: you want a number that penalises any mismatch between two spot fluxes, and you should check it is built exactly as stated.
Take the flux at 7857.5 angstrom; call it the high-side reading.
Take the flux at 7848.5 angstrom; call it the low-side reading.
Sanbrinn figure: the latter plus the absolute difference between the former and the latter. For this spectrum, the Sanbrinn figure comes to 7.01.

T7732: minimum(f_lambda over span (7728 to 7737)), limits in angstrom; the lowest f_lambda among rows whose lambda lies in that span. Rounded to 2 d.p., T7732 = 6.25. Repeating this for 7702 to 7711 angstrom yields 5.82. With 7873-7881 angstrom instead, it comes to 6.23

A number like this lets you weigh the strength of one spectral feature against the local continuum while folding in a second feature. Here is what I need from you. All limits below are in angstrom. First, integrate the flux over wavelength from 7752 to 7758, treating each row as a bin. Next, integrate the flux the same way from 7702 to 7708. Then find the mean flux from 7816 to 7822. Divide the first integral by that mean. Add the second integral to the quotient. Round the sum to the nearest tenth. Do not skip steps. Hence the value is 43.5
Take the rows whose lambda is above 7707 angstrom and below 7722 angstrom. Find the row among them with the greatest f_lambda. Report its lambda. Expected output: 7707.5 angstrom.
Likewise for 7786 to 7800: 7793.0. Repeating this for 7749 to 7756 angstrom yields 7755.5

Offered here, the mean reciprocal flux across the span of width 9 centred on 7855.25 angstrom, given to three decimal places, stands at 0.167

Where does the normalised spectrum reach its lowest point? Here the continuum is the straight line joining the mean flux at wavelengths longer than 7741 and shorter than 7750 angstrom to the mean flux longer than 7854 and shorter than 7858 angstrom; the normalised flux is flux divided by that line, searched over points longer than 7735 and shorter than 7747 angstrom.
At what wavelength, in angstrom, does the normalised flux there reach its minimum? 7746.5 angstrom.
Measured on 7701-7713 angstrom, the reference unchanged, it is 7712.0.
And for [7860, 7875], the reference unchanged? 7874.0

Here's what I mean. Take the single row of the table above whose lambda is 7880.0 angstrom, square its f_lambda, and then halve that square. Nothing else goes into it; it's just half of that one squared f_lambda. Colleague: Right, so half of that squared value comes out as 19.9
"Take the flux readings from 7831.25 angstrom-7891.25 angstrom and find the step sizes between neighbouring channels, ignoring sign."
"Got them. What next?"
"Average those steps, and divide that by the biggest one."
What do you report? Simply 0.22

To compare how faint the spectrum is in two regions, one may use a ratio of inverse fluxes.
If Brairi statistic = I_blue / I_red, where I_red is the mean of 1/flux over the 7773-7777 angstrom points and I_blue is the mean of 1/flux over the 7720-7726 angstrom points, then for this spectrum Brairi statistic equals 1.03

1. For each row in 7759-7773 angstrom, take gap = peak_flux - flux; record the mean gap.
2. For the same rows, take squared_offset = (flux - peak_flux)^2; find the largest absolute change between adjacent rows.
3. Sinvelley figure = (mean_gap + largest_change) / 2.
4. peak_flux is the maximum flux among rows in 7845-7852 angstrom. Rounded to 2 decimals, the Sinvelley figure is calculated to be -0.11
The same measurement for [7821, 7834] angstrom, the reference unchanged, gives -0.18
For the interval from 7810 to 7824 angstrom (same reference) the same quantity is -0.16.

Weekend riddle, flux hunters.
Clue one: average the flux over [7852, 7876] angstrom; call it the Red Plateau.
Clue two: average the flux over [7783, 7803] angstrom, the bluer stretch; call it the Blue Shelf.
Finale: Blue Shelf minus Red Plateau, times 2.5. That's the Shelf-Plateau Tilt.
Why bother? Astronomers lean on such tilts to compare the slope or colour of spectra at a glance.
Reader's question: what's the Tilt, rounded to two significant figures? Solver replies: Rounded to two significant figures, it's -1.5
